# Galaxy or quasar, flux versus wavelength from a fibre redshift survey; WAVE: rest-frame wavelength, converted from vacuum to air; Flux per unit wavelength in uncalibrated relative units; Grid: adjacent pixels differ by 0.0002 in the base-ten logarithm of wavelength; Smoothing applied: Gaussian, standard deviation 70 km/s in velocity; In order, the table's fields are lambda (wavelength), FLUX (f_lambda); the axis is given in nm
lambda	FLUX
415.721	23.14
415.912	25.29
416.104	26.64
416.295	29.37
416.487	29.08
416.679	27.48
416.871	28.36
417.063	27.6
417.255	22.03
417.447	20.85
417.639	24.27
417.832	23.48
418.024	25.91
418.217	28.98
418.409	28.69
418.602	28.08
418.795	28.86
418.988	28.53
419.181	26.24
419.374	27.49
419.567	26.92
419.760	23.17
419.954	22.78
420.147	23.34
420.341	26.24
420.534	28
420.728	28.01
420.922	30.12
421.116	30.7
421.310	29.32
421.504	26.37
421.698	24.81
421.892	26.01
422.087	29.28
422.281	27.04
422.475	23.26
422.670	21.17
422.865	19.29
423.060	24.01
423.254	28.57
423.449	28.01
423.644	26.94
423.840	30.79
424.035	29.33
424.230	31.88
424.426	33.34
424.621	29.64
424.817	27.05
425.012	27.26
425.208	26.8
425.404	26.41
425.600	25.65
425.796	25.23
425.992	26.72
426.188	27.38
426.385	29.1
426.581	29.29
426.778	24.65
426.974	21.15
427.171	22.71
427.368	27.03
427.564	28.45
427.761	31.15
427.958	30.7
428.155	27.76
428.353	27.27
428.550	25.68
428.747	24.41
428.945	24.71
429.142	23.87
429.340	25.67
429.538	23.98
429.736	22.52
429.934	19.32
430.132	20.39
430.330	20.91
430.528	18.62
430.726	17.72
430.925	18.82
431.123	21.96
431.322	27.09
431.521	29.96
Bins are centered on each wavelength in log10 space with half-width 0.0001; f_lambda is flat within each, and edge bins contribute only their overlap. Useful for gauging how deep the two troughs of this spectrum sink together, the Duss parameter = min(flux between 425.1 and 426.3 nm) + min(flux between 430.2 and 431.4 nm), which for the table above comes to 43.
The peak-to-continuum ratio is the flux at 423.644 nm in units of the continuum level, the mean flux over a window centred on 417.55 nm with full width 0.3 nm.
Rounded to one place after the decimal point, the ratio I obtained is 1.2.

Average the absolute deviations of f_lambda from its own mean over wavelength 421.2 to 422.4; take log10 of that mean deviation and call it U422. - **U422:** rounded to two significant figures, 0.16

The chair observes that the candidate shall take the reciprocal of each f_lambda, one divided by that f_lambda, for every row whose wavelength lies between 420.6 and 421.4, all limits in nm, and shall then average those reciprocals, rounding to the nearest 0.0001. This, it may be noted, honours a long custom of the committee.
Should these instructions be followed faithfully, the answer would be 0.0339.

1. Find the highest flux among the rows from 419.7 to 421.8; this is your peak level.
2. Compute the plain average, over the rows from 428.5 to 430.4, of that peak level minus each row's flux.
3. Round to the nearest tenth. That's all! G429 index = 7.6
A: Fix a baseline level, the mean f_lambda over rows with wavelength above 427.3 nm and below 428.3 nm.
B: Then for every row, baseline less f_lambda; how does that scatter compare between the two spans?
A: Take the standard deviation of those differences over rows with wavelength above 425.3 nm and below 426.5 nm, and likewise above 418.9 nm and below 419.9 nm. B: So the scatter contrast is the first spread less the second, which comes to -0.6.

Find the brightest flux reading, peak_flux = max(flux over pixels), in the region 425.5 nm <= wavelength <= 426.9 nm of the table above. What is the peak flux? 29.29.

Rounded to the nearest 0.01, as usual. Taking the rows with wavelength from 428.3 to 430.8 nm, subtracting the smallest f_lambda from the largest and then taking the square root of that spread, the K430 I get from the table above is 3.09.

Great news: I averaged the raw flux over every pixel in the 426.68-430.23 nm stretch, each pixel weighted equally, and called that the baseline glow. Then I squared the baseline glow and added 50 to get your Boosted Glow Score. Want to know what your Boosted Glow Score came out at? 679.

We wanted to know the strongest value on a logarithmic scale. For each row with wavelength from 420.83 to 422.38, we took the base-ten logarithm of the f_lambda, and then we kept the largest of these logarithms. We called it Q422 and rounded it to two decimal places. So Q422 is 1.49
